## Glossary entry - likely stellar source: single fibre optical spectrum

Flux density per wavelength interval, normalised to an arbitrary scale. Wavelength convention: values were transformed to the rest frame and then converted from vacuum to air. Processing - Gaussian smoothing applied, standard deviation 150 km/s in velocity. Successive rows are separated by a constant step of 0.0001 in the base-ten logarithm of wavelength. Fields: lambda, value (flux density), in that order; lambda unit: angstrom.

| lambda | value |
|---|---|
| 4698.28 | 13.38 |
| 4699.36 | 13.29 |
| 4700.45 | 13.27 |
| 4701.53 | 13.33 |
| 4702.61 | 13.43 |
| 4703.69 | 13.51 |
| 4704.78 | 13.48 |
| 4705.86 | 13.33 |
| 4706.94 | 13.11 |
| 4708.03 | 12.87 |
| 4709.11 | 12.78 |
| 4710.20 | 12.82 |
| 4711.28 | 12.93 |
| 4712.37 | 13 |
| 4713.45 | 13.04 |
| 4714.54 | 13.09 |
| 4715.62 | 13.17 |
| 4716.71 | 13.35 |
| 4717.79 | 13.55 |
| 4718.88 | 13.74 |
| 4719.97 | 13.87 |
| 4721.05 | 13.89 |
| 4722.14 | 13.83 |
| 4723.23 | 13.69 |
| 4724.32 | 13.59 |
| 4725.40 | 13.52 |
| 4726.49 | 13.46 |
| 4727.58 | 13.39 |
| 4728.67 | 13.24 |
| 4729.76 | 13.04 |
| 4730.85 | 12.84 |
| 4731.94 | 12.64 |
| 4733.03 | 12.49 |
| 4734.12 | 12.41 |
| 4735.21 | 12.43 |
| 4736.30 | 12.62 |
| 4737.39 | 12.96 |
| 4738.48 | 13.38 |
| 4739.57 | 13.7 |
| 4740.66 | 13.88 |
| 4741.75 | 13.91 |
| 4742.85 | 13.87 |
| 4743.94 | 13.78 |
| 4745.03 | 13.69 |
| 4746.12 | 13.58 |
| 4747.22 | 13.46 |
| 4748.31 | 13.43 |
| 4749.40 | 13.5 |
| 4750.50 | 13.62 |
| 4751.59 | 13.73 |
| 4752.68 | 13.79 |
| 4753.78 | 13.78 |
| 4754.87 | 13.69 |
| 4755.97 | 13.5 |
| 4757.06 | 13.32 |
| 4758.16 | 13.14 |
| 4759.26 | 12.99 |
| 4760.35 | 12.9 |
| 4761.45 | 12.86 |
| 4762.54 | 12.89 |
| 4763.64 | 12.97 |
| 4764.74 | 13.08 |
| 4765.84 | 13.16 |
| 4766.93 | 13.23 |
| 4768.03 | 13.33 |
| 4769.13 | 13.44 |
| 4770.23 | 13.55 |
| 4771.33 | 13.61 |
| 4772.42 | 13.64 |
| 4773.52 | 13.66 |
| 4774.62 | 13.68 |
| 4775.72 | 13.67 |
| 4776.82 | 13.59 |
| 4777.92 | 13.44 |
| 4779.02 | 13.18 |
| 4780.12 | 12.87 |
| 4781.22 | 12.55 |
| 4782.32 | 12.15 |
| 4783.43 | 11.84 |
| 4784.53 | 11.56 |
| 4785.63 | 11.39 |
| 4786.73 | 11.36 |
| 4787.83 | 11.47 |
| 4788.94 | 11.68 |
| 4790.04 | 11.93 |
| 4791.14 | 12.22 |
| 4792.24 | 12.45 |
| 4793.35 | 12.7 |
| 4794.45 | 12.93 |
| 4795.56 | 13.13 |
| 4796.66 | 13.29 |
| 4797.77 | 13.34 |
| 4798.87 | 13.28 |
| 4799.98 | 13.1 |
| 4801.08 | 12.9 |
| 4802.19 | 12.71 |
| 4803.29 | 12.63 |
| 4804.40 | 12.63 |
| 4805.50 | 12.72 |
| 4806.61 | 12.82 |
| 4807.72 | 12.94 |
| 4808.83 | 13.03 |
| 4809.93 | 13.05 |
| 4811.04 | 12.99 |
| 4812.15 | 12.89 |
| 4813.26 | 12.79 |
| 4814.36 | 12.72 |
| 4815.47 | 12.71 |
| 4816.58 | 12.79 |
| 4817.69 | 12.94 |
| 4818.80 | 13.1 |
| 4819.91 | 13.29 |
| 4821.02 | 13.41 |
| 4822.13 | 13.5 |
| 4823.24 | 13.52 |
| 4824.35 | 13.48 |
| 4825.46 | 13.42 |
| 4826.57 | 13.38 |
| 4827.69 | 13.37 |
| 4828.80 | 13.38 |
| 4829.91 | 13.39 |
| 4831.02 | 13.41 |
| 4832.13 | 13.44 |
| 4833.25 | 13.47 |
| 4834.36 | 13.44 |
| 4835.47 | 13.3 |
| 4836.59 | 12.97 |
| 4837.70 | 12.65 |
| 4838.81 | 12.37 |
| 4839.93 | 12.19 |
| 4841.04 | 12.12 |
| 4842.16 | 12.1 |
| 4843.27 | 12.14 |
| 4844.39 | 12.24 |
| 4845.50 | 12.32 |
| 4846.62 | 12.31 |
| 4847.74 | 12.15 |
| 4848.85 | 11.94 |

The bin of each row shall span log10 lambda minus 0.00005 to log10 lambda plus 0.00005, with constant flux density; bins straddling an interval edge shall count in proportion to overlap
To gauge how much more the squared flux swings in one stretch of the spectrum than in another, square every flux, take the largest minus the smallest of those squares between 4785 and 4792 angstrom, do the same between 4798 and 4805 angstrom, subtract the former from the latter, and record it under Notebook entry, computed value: -3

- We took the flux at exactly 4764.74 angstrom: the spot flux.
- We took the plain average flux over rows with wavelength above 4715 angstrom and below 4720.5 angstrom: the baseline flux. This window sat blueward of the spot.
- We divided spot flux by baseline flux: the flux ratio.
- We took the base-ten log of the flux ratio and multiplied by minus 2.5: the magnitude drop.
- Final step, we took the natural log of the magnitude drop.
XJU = -3.3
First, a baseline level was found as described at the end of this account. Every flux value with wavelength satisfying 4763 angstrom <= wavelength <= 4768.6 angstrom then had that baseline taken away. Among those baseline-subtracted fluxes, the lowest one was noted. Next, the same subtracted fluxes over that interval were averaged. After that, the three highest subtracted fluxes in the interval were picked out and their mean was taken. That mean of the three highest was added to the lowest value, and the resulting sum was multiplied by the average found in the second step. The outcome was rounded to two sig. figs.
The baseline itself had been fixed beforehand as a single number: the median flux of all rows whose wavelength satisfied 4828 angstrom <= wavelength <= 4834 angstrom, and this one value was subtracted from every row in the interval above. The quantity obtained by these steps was 0.16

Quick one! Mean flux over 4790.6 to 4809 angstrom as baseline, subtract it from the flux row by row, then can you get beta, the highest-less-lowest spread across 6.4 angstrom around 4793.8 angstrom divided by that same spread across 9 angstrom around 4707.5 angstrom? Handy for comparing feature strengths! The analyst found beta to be 1.5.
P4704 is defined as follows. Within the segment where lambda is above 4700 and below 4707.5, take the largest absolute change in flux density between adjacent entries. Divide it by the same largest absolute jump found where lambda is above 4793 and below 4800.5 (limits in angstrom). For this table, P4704 1.0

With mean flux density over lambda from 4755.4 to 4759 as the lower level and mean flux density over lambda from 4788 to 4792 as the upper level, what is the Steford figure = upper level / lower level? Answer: 0.90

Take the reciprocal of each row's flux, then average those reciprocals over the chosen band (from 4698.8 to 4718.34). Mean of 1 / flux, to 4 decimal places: 0.0759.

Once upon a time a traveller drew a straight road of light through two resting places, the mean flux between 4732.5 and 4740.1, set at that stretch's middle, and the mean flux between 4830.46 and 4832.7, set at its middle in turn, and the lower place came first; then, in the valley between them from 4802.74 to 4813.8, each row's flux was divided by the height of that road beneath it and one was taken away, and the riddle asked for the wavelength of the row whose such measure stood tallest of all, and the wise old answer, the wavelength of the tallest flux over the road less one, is 4809.93 angstrom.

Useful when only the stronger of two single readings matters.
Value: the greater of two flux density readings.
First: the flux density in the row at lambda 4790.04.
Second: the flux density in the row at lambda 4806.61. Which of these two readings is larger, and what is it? 12.8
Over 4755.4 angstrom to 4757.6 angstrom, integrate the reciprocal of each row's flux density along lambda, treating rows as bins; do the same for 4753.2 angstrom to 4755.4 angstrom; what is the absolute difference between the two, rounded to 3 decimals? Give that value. 0.004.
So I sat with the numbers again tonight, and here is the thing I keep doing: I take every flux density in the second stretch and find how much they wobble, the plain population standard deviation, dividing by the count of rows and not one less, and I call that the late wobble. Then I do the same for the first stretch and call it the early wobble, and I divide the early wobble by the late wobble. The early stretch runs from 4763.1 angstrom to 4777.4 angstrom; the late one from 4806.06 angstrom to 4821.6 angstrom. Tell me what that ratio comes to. 1.2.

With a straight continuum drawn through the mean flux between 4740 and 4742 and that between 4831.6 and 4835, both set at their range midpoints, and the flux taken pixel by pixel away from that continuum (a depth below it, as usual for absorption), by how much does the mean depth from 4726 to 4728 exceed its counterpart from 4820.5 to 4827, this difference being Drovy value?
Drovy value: 0.5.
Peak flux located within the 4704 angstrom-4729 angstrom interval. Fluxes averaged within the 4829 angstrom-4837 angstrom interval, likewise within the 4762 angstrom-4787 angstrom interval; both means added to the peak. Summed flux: 40.2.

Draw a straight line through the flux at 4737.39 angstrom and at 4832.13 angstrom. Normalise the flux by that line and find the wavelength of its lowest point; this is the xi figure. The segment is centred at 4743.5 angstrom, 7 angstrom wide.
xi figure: 4746.12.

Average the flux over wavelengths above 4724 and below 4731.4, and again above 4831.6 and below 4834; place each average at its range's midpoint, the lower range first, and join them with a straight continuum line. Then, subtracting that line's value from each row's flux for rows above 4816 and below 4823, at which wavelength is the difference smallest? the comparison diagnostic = 4816.58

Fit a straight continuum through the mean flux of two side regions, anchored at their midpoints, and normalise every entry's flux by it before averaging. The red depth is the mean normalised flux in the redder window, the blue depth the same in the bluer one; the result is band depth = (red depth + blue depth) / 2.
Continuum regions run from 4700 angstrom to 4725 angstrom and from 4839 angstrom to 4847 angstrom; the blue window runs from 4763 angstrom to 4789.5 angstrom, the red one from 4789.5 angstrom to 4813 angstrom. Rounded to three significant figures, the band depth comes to 1.01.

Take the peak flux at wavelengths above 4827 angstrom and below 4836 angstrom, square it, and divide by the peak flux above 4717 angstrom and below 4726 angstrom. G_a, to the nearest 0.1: 13.1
